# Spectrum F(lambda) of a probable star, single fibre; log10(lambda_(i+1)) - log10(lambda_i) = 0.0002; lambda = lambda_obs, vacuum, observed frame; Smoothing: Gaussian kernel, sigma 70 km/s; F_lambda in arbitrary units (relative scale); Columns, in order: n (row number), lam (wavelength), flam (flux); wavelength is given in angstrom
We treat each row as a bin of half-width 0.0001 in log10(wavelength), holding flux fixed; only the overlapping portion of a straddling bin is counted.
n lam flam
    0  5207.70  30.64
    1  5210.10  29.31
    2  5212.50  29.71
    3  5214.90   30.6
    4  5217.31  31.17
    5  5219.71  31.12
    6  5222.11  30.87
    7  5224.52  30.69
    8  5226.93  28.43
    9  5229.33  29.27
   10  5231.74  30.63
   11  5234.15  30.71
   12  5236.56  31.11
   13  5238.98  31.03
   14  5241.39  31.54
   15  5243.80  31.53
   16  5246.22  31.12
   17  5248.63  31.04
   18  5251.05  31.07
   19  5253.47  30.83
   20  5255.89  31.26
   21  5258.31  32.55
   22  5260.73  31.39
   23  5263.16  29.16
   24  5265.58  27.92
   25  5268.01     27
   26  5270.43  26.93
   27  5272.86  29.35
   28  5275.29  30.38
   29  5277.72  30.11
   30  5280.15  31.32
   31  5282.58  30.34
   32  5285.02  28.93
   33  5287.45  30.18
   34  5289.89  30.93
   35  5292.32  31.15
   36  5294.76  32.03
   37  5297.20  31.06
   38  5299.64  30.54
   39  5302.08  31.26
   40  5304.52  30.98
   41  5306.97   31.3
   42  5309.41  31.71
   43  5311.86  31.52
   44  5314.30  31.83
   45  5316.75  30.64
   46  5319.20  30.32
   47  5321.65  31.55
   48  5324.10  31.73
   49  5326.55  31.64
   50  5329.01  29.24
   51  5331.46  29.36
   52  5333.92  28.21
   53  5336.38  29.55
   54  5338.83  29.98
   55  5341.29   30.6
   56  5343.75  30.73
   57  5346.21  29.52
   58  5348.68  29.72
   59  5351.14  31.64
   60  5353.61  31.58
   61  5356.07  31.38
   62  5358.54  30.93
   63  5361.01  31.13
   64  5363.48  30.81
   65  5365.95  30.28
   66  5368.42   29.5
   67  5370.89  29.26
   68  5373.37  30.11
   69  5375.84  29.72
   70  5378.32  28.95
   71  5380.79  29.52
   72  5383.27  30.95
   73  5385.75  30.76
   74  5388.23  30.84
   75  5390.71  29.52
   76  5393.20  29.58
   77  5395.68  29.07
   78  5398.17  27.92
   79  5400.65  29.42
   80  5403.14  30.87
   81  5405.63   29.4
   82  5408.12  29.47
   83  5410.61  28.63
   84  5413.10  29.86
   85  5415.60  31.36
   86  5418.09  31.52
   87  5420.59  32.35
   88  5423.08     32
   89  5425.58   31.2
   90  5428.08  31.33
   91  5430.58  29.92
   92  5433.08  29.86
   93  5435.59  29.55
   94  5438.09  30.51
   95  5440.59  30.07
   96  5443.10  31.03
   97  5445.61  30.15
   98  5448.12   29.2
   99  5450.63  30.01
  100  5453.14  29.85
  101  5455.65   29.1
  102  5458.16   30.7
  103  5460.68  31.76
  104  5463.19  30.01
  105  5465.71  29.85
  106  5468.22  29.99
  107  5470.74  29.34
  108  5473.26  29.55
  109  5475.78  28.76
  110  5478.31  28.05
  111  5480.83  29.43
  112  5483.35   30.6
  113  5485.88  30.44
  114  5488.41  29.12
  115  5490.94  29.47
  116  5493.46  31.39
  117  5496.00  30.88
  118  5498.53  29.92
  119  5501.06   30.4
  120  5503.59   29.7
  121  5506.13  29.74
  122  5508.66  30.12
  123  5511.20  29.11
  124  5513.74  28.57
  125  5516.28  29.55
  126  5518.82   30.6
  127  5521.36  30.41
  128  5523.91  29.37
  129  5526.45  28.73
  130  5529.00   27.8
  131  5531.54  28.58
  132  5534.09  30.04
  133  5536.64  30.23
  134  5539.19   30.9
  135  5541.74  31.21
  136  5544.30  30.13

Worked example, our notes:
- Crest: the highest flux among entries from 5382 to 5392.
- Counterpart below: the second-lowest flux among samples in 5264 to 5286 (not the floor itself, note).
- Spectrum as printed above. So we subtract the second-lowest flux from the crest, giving 3.95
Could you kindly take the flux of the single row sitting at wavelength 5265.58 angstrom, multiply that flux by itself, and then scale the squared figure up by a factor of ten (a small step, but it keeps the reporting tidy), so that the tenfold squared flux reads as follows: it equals 7795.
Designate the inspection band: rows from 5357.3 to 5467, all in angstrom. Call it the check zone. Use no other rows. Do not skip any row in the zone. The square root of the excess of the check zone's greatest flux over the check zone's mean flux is 1.47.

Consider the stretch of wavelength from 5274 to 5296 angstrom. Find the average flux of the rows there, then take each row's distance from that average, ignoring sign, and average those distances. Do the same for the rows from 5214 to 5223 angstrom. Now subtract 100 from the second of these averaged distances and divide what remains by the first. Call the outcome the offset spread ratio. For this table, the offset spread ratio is -148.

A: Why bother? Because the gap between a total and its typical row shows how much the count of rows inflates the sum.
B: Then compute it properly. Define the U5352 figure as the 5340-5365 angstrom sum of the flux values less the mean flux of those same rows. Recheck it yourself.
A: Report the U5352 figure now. 277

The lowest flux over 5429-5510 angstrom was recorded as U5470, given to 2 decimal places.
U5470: 28.05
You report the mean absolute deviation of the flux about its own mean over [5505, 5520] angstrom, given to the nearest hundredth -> 0.54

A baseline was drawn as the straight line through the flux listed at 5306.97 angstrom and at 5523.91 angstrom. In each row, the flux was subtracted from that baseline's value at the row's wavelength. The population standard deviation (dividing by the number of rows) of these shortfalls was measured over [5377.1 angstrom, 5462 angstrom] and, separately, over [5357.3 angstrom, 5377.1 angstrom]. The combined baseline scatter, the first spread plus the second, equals 1.70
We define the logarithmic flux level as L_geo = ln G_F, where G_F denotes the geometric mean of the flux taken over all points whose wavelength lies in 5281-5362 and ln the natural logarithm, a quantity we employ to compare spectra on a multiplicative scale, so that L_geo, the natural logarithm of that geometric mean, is 3.42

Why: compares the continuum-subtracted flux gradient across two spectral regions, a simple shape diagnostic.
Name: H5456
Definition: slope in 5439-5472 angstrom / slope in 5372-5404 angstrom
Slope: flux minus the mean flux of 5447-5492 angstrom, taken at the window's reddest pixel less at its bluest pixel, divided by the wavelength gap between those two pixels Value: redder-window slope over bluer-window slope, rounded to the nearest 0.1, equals -0.9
